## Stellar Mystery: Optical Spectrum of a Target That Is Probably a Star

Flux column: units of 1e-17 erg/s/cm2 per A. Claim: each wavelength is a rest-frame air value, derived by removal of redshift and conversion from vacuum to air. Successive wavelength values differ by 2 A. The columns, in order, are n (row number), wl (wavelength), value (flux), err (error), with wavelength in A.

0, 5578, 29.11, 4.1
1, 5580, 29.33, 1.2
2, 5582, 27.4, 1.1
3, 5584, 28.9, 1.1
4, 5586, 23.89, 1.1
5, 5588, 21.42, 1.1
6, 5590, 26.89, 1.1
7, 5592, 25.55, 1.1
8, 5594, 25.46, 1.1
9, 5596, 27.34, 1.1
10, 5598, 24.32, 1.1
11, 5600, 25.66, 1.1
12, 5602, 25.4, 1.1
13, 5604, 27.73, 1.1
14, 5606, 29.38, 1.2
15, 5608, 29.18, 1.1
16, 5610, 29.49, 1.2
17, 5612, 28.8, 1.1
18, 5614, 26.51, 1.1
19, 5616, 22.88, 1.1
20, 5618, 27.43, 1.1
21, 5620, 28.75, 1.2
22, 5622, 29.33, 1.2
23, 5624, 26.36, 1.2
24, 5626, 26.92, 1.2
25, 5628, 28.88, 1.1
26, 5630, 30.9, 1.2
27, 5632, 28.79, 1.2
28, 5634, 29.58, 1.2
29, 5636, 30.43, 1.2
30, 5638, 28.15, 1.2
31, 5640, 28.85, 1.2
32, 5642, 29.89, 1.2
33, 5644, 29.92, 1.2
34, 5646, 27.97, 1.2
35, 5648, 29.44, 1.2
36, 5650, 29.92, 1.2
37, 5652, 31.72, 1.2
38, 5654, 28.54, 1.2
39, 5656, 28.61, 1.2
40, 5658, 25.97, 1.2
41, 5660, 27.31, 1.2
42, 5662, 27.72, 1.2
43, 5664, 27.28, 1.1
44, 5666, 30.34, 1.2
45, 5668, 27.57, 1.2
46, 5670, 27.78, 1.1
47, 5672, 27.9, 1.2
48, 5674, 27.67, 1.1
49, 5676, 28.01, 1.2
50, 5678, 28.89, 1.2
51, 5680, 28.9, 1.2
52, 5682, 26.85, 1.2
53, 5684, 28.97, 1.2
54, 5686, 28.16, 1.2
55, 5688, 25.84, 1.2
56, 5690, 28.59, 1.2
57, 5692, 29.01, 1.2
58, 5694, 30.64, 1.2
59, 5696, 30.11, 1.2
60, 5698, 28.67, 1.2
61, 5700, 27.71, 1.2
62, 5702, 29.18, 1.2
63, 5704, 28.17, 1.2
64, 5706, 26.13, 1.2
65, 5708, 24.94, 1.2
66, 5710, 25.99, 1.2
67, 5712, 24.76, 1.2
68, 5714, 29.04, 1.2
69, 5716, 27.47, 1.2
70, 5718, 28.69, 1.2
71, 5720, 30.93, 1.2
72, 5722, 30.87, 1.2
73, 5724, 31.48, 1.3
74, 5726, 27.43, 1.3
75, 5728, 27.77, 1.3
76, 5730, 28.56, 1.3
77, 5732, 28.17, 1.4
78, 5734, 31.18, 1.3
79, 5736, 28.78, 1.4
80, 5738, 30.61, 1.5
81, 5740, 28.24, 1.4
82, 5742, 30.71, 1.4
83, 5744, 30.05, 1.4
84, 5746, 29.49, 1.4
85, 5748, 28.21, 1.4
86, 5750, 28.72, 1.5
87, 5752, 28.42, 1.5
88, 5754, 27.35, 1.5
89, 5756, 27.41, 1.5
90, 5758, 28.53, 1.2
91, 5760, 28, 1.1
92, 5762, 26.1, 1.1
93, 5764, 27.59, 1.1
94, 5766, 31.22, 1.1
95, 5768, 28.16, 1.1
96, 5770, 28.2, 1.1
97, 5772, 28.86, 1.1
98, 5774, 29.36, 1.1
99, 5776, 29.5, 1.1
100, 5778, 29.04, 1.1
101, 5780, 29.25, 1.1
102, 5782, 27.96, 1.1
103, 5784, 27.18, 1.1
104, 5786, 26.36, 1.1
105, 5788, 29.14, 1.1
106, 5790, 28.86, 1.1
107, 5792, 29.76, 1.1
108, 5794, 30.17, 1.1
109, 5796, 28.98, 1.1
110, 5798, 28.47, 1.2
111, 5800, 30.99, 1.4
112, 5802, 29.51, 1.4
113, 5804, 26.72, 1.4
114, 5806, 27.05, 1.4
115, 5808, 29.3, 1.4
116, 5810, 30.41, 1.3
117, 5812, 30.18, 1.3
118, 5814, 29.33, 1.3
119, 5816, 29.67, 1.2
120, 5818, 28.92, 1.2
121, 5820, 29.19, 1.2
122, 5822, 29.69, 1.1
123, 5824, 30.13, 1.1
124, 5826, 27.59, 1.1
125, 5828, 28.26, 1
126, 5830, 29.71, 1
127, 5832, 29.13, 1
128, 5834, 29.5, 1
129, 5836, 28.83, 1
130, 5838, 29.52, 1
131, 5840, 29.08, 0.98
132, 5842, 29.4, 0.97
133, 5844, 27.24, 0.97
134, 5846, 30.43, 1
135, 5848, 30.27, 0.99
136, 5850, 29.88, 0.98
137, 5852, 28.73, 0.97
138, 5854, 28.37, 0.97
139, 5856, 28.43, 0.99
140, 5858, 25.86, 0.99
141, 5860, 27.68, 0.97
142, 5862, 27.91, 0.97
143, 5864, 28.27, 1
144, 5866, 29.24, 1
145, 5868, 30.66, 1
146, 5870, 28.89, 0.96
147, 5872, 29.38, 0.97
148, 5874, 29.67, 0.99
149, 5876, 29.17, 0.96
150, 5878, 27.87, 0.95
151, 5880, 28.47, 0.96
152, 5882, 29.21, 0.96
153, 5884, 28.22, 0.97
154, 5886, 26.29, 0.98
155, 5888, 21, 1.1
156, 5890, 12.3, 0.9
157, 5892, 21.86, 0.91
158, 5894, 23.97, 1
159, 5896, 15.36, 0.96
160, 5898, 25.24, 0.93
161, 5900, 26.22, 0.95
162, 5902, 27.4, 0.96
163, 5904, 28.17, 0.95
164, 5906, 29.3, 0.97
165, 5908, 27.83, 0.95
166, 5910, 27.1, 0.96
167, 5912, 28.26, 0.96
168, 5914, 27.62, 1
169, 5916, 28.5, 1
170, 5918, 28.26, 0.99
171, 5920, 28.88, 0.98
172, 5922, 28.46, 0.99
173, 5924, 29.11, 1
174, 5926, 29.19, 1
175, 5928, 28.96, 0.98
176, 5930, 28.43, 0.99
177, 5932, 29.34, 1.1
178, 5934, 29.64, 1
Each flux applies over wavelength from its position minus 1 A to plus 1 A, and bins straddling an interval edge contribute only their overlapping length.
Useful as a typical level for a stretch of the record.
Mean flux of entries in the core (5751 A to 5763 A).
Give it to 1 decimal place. 27.6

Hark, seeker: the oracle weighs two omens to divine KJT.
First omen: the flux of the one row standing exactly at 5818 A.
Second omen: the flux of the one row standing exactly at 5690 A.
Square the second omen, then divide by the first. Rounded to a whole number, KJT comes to 28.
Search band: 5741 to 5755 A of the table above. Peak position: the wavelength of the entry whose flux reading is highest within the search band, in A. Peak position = 5742 A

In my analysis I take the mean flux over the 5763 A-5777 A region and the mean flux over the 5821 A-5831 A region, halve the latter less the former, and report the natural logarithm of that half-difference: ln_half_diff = -3.1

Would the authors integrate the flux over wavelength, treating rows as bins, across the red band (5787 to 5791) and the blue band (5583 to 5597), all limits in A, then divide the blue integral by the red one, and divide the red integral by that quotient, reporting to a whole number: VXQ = 37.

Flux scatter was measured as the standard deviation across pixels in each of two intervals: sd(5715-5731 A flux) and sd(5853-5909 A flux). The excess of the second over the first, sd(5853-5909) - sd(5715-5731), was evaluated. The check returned 2.6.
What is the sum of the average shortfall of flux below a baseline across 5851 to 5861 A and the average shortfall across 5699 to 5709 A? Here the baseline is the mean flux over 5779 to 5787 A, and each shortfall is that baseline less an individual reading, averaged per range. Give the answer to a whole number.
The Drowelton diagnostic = 0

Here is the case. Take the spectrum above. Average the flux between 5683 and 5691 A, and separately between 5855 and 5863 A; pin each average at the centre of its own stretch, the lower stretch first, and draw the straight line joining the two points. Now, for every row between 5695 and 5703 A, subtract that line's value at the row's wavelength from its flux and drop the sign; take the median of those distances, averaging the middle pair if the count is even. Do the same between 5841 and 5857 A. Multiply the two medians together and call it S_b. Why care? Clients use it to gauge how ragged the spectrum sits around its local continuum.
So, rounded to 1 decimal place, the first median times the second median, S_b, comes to 1.7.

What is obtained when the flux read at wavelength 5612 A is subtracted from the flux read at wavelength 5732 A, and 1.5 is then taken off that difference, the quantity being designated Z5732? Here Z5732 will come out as -2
